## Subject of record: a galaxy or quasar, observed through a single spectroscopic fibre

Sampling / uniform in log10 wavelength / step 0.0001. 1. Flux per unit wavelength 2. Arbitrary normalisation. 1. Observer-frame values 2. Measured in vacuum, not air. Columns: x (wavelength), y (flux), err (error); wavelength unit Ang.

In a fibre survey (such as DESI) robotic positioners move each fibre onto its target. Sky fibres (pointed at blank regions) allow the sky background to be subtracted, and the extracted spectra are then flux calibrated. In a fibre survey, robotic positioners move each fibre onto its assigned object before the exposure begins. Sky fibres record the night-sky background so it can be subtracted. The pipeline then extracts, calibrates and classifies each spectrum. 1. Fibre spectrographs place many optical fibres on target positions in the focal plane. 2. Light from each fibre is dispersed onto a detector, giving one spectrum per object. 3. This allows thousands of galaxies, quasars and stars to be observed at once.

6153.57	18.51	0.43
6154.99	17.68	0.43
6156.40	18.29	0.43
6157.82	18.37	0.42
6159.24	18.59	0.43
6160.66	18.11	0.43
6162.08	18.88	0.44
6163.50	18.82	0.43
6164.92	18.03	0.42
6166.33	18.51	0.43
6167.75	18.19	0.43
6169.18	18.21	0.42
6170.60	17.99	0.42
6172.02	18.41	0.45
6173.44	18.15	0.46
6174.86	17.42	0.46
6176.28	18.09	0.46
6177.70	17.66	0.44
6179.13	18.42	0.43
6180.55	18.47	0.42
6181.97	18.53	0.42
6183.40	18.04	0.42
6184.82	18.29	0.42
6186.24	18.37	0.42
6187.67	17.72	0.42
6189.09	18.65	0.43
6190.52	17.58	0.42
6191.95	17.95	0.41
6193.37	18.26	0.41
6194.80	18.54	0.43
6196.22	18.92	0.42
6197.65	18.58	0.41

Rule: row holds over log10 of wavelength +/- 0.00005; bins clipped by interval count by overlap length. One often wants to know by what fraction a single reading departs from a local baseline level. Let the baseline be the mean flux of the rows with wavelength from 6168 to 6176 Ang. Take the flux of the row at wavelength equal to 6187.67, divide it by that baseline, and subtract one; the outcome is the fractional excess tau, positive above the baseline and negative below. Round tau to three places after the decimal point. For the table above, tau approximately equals -0.018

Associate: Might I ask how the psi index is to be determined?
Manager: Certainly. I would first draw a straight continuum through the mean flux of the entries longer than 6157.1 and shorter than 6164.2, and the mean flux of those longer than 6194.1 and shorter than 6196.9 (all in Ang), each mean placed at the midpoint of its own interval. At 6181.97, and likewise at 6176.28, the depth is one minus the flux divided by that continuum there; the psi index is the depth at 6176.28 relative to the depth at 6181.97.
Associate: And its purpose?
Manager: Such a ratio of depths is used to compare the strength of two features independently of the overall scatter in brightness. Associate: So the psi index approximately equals 4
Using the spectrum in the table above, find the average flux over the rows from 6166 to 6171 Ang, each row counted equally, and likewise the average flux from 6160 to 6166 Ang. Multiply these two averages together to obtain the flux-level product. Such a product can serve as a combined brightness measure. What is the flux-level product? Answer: 336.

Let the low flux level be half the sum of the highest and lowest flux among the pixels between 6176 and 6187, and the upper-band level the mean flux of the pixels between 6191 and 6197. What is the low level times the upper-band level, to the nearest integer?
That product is 333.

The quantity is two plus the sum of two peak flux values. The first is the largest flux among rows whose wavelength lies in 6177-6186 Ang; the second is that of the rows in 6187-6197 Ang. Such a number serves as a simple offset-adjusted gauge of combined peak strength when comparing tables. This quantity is 39.45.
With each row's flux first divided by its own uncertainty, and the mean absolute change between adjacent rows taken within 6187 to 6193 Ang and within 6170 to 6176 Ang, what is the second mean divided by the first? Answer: 1.1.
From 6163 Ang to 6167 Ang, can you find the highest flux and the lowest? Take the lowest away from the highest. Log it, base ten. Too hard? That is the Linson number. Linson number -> -0.10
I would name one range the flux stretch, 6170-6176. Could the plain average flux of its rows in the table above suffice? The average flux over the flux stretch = 18.0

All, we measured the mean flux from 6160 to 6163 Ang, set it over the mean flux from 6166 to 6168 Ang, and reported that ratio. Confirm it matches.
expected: 1.008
